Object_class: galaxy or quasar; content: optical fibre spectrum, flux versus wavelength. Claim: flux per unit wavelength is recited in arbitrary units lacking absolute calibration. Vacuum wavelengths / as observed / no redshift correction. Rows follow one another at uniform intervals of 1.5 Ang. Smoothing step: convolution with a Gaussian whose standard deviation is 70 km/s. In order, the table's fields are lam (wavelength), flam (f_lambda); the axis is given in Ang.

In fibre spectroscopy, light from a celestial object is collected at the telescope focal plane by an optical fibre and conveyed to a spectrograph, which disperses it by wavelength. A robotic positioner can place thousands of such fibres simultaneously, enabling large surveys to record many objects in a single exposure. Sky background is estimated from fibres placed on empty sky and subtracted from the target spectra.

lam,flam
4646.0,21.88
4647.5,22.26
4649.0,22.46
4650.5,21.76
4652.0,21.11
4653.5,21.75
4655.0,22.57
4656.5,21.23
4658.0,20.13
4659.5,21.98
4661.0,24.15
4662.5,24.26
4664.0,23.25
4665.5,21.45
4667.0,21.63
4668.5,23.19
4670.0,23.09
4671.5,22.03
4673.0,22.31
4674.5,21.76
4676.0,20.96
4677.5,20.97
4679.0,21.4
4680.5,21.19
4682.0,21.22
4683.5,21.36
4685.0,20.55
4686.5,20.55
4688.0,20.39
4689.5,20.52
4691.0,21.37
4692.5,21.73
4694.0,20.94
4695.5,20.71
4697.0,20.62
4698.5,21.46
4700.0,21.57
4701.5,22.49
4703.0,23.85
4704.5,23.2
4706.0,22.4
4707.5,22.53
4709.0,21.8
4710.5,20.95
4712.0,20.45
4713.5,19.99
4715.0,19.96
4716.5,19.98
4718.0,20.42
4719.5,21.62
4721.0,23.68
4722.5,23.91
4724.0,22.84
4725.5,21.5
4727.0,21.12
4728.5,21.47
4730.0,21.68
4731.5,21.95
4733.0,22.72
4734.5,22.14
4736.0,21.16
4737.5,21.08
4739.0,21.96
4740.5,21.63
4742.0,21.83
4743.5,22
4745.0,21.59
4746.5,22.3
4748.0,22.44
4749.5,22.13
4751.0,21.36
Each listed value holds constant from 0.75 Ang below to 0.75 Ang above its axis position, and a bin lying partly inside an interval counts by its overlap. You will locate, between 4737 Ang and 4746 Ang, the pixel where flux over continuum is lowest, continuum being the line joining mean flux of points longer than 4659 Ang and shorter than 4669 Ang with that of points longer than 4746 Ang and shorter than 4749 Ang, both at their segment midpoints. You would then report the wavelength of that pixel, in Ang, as 4737.5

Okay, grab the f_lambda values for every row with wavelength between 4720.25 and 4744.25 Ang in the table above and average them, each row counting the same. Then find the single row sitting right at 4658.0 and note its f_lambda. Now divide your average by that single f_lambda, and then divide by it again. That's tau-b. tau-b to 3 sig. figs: 0.0544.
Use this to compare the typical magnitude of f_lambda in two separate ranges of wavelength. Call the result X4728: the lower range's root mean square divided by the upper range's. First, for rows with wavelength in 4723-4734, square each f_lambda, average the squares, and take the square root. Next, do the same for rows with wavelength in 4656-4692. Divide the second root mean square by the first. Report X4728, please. 0.99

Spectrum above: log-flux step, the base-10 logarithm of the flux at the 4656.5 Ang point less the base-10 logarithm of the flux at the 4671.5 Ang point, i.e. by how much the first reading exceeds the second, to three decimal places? -0.016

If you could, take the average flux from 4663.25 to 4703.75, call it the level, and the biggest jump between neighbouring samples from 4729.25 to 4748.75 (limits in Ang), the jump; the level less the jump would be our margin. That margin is 20.6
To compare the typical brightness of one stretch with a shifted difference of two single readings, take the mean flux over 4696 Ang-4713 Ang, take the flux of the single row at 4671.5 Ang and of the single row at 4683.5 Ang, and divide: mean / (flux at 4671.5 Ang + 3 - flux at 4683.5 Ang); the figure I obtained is 6.0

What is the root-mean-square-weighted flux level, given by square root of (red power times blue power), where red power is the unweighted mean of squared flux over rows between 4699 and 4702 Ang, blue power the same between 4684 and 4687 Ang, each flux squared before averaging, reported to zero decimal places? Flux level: 453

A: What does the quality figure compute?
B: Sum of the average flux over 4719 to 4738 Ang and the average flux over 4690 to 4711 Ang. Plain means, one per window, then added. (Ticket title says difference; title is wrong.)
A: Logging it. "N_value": 43.9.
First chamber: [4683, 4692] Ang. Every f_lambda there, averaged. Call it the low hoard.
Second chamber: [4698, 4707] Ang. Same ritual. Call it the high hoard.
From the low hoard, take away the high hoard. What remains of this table -1.7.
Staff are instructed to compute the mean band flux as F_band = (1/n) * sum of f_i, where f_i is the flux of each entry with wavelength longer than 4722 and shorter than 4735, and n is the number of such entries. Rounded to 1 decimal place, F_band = 22.1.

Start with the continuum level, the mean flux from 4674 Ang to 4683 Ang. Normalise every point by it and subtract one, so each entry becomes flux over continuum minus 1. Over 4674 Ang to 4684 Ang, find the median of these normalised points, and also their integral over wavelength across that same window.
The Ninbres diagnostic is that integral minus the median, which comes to 0.0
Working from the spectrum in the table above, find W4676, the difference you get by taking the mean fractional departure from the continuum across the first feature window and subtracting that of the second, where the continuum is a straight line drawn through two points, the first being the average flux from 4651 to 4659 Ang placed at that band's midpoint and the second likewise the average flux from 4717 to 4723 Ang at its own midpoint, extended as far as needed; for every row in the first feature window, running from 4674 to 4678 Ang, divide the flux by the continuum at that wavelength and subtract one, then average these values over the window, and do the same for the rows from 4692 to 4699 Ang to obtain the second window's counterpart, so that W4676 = 0.02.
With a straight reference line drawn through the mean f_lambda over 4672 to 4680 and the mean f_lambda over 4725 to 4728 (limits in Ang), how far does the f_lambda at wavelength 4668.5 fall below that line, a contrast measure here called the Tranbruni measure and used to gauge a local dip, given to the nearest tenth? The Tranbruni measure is -1.7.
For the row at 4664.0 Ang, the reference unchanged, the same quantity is -1.7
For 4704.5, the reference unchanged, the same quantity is -1.8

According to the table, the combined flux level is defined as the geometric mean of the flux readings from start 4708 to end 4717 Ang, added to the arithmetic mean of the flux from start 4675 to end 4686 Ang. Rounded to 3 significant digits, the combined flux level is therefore 41.6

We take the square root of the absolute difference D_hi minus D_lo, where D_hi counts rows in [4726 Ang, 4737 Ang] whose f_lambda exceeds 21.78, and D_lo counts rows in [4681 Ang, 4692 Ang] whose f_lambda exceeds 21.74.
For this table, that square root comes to 1.7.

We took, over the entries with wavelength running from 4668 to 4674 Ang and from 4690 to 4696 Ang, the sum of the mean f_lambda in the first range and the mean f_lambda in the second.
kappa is 43.8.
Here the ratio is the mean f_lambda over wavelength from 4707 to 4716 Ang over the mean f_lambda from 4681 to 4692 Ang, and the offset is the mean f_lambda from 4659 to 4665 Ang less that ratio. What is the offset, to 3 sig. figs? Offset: 22.4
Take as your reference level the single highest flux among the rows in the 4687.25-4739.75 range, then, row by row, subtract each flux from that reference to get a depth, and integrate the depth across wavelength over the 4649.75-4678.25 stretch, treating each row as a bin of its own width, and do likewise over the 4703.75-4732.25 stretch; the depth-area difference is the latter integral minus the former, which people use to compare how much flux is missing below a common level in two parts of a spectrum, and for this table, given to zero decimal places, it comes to 12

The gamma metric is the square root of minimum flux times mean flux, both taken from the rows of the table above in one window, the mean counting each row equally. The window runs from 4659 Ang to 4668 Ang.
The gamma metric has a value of 22.1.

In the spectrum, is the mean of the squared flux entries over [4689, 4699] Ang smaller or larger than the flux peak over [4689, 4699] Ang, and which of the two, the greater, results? 443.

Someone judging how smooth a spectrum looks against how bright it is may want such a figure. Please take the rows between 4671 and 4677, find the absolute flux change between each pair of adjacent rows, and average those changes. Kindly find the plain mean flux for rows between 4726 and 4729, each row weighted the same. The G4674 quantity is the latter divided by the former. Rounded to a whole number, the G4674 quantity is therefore 39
